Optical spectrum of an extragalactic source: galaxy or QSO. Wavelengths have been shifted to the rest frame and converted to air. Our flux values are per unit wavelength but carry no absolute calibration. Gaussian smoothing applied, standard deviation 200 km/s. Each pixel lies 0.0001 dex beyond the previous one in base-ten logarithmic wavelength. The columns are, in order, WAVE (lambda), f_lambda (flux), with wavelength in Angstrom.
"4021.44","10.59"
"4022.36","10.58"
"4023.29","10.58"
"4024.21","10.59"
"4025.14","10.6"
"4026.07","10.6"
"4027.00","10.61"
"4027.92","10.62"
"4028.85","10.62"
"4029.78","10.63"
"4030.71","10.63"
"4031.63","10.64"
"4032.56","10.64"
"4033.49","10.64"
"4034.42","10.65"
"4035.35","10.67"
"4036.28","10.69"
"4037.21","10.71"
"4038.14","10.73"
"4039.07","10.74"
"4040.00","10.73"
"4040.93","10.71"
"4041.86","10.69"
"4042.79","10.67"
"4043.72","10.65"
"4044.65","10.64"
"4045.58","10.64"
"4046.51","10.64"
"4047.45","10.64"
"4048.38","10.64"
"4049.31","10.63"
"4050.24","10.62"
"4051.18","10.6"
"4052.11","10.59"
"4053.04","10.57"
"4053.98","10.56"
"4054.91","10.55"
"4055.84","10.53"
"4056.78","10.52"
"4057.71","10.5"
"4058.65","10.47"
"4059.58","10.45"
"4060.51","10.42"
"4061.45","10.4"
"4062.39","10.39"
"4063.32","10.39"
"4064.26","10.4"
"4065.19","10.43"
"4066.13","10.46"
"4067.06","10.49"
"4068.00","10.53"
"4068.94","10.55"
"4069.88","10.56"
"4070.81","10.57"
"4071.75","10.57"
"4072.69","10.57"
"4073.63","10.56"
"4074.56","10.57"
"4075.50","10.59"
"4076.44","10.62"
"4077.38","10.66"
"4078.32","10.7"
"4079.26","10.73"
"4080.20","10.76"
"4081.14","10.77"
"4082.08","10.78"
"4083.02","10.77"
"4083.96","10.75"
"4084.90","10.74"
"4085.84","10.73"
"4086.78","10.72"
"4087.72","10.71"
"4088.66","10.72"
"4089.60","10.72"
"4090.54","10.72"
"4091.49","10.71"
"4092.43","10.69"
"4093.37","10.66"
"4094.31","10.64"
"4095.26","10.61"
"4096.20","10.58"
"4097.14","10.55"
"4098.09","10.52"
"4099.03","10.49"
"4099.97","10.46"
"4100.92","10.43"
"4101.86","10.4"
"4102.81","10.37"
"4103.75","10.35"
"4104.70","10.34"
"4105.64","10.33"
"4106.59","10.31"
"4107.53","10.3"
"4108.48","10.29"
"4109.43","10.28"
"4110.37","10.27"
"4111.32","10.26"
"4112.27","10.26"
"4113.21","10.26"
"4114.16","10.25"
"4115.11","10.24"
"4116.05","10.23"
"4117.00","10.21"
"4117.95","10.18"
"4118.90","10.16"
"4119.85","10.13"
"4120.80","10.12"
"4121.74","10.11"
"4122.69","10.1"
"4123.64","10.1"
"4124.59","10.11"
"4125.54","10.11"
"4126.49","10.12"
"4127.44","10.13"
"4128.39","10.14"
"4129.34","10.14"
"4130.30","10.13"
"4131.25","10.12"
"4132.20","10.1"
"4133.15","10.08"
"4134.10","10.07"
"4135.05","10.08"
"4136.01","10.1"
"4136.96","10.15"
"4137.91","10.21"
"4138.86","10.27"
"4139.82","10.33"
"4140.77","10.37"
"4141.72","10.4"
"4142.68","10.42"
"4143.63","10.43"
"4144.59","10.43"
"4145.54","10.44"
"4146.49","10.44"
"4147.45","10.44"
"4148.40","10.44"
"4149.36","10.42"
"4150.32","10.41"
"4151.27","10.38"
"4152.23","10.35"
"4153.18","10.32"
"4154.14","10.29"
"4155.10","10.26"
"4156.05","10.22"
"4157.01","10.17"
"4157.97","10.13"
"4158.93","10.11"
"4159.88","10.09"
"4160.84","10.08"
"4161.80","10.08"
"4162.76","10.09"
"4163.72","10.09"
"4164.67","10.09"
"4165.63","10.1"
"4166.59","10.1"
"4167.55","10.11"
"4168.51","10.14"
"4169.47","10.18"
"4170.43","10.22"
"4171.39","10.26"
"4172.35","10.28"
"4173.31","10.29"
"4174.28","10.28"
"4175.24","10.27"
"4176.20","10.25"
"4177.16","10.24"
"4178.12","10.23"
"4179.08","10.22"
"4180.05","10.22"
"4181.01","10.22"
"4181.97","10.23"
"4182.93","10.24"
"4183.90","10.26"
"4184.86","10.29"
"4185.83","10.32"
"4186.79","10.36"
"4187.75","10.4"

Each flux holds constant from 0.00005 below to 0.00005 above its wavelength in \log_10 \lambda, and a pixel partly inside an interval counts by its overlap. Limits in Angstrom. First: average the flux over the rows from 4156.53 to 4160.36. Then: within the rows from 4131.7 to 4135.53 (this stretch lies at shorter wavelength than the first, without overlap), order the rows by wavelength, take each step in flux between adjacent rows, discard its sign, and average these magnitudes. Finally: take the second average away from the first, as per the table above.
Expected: 10.1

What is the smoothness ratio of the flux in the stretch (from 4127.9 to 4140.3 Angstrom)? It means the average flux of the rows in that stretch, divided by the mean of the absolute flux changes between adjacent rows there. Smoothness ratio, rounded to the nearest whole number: 369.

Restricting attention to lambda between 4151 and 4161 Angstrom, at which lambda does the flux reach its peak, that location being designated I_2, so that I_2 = 4151.27 Angstrom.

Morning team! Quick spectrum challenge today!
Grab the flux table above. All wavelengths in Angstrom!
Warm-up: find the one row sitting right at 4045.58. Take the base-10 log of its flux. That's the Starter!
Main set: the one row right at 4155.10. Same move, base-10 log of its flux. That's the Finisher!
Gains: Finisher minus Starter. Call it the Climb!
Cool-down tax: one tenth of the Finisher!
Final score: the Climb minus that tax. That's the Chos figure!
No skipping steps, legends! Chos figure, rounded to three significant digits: -0.117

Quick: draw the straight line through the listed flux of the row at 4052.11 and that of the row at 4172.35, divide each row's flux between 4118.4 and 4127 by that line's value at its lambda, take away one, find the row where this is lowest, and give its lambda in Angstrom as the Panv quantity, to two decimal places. 4122.69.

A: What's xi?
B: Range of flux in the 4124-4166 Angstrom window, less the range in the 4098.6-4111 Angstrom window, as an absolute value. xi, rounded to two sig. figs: 0.15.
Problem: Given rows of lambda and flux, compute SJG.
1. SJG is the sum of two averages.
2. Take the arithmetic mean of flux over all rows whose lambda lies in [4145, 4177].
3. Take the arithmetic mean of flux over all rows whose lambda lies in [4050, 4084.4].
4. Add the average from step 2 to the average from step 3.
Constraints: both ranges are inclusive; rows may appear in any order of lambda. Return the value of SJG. 20.8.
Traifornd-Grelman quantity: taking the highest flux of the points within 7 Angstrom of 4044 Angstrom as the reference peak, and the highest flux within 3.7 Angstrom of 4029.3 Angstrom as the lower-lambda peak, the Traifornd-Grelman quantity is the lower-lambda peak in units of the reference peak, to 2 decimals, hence 0.99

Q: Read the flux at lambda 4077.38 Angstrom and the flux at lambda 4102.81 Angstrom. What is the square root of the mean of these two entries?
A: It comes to 3.24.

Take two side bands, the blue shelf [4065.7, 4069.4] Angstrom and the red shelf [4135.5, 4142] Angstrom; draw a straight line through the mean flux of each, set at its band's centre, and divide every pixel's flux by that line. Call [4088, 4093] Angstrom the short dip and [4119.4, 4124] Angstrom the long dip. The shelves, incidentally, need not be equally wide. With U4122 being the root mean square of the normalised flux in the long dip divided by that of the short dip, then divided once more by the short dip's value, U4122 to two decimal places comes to 0.93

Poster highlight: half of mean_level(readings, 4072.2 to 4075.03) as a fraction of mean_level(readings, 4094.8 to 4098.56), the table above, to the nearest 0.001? 0.500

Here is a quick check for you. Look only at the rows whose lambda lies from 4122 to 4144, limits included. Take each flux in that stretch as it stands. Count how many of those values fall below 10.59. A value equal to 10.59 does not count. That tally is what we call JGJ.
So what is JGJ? 23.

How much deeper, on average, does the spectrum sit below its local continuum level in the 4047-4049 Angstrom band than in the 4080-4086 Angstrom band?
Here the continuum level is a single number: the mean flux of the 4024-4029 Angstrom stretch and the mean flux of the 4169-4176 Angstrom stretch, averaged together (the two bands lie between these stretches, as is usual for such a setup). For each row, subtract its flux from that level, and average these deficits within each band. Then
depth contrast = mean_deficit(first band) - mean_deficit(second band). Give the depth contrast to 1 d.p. 0.1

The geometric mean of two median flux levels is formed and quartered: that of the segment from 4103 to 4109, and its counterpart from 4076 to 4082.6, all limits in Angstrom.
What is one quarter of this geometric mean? 2.63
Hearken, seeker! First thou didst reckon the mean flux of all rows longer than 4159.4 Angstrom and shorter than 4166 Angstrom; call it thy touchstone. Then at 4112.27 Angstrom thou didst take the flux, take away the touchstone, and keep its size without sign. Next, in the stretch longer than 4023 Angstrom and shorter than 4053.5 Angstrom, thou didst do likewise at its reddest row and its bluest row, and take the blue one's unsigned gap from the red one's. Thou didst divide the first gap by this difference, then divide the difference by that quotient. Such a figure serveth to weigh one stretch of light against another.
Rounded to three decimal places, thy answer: 0.001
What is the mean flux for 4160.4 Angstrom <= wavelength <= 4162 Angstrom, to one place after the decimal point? 10.1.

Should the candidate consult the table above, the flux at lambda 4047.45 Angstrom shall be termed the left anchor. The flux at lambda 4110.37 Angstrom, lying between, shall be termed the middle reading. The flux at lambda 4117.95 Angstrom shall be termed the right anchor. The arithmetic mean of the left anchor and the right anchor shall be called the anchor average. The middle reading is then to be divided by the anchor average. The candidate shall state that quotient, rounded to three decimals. 0.987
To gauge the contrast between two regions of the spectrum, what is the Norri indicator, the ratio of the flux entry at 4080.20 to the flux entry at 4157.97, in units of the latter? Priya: 1.06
